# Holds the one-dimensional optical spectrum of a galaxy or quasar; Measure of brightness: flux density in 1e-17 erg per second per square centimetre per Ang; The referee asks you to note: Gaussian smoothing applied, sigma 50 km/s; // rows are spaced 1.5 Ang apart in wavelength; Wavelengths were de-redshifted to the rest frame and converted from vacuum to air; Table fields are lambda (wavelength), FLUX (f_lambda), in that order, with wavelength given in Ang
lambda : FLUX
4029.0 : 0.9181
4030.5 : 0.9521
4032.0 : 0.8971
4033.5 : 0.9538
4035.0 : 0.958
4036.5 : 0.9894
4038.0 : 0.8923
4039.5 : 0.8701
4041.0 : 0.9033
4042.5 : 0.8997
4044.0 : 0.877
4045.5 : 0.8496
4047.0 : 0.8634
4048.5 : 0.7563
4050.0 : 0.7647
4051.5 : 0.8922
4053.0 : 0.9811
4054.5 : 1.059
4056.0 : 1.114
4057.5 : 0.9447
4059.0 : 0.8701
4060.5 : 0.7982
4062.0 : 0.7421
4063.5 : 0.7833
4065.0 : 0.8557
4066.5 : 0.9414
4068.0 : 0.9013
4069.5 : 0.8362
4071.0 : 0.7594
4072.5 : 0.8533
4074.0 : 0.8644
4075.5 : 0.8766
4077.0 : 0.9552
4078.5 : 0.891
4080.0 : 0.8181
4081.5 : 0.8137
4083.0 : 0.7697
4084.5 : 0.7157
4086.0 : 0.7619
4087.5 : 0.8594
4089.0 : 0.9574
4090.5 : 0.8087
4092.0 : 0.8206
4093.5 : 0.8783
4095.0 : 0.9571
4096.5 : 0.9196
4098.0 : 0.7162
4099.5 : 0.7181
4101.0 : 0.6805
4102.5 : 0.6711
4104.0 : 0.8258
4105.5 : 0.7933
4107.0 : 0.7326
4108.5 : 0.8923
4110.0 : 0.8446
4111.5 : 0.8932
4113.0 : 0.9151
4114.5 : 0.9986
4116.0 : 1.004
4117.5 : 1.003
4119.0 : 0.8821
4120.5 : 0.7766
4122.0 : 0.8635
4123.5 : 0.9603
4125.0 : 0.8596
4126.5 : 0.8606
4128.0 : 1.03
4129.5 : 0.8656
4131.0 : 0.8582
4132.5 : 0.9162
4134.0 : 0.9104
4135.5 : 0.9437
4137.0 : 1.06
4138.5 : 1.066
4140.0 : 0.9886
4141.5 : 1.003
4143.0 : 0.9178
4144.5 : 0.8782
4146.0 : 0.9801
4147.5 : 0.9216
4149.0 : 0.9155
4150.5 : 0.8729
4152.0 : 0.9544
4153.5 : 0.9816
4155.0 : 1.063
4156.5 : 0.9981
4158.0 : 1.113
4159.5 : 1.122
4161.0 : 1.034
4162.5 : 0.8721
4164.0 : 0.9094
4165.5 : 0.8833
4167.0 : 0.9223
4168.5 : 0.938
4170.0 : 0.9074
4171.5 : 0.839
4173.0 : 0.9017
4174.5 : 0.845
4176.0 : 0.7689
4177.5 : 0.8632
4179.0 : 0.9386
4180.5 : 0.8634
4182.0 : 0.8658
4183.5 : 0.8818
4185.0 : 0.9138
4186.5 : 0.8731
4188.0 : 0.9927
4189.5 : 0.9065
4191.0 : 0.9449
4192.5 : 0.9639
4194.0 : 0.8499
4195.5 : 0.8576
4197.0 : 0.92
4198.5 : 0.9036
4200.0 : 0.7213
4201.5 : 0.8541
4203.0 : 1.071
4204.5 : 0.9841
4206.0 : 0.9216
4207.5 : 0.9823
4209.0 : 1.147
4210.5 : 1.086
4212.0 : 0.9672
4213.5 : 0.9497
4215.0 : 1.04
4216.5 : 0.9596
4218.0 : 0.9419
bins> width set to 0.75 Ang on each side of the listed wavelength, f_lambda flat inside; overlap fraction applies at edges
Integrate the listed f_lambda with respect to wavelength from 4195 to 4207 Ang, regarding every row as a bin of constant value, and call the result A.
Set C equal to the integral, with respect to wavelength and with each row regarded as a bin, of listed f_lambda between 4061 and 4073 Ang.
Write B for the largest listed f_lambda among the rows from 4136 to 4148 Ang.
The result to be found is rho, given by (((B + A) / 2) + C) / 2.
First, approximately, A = 10.88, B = 1.066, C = 10.0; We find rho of 7.98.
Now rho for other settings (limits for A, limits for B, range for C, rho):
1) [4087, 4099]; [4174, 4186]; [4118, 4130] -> 8.16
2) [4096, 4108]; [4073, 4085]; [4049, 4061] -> 8.07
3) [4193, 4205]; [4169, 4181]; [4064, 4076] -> 8.07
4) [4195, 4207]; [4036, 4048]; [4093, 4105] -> 7.73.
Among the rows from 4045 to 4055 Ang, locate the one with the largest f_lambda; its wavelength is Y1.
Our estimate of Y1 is 4054.5 Ang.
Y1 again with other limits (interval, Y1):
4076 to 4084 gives 4077.0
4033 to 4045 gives 4036.5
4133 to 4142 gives 4138.5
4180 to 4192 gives 4188.0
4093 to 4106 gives 4095.0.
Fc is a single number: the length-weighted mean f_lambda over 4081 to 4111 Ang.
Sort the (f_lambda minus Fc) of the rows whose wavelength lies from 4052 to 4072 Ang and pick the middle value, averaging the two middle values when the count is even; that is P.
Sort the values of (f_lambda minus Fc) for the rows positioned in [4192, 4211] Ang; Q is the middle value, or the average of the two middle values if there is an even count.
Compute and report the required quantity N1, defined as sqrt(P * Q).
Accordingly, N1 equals 0.085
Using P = 0.063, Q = 0.114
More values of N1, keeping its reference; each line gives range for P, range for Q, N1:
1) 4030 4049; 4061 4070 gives 0.059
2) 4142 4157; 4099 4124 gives 0.085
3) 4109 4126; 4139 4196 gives 0.096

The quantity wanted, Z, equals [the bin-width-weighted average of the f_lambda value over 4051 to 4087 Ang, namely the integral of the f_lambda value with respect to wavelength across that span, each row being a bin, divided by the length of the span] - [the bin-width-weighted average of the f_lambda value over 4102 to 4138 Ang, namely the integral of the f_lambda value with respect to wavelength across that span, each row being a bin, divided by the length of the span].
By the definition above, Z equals -0.03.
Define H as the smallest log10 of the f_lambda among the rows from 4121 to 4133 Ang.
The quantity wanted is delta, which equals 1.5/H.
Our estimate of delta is -23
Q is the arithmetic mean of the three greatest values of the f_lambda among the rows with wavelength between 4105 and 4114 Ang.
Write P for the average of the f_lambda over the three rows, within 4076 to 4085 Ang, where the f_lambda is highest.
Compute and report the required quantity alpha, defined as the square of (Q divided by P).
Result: 1.03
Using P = 0.89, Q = 0.90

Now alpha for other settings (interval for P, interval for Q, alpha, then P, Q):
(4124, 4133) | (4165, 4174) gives 0.97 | 0.94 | 0.92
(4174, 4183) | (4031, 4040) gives 1.18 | 0.89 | 0.97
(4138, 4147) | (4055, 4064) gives 0.92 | 1.02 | 0.98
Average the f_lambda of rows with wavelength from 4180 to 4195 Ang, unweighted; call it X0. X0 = 0.91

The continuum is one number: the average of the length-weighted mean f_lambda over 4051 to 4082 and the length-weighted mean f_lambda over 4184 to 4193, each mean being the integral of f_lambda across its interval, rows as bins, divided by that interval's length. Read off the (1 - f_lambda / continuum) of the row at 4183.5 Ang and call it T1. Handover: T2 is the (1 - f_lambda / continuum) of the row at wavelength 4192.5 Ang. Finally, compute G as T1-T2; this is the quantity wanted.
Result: 0.09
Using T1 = 0.028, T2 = -0.06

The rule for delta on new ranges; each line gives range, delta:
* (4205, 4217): -42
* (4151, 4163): -25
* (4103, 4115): -11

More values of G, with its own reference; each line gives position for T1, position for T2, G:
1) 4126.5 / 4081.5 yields -0.05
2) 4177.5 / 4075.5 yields 0.01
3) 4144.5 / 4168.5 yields 0.07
